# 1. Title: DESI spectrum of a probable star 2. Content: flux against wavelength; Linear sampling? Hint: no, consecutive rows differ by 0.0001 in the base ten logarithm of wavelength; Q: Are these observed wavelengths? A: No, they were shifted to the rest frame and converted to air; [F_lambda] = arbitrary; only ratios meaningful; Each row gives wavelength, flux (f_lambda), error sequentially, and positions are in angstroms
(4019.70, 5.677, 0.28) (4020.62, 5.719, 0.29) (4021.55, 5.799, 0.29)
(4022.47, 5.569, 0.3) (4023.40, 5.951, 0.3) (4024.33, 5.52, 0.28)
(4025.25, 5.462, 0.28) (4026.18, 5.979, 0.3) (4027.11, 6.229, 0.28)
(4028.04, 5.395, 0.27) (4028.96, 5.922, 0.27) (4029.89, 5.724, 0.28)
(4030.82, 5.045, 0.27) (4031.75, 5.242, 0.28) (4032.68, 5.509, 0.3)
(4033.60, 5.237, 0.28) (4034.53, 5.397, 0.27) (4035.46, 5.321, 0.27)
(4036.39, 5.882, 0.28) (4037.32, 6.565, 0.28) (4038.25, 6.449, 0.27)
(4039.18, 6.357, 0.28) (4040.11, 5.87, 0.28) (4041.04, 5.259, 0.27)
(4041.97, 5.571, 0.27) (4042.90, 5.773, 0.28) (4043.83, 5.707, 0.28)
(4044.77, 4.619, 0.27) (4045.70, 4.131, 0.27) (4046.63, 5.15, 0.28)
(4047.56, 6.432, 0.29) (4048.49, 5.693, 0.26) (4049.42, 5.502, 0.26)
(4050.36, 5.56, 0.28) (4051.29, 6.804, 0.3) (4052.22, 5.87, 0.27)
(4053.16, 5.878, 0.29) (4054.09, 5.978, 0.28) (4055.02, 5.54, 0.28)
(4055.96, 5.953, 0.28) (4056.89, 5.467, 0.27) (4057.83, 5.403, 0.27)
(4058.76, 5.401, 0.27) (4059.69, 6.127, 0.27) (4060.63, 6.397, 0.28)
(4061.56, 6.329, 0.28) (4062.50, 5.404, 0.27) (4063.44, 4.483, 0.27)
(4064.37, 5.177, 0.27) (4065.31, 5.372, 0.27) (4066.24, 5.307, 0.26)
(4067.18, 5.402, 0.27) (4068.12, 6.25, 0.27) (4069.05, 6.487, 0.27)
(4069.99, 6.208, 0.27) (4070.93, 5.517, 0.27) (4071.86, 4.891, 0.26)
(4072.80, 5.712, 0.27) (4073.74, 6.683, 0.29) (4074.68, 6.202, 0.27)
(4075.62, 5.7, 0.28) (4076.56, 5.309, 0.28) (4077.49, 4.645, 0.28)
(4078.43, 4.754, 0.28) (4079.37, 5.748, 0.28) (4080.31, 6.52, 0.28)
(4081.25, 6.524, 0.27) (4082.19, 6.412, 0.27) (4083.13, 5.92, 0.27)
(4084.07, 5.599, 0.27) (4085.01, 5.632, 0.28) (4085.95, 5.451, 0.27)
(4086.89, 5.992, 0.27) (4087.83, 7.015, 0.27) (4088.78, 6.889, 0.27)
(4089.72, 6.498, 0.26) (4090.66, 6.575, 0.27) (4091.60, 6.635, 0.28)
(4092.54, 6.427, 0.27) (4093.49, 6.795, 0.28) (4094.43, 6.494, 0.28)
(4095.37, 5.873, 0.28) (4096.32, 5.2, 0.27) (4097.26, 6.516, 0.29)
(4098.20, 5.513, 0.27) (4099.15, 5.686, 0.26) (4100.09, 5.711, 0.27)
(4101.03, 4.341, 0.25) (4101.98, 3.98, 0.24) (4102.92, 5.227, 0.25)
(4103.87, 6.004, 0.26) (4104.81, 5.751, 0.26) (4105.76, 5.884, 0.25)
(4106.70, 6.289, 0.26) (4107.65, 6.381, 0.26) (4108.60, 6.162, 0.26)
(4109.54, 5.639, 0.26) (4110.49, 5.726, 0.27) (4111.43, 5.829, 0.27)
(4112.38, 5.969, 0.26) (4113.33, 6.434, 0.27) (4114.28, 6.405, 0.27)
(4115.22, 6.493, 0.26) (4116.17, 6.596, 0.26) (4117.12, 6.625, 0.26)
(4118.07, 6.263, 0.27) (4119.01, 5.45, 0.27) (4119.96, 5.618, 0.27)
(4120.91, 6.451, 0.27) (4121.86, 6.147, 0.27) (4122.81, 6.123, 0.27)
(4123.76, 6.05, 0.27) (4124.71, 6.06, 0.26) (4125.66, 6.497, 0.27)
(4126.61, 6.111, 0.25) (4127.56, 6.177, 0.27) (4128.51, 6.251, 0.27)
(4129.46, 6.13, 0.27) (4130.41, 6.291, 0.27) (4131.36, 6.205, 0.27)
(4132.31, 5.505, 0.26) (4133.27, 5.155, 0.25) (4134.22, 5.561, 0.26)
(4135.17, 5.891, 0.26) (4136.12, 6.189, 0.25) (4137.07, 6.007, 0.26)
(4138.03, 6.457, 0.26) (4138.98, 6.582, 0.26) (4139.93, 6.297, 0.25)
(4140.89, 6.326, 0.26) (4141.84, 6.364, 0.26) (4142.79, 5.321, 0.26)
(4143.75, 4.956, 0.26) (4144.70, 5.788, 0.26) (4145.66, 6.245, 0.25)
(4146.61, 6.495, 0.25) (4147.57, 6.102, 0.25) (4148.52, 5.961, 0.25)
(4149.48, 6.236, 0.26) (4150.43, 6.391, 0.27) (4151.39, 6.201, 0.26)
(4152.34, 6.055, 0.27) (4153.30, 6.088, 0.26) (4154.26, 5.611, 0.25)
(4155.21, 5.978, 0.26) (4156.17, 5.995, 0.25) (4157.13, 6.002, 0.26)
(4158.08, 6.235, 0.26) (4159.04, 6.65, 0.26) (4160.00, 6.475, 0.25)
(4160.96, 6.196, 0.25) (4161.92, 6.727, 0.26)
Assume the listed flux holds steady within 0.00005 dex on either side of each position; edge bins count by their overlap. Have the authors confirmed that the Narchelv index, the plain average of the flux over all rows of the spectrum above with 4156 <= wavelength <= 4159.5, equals 6.2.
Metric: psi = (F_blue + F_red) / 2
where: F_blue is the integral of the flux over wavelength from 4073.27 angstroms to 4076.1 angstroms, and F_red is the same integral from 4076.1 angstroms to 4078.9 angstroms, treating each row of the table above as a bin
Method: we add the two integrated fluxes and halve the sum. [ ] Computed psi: 15.6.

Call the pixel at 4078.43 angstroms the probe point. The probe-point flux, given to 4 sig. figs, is 4.754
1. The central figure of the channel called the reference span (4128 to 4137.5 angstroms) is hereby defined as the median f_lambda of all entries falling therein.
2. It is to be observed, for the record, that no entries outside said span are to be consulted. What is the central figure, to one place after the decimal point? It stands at 6.1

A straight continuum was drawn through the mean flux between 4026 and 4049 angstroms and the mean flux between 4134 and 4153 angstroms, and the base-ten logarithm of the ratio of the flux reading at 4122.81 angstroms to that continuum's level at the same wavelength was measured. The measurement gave 0.010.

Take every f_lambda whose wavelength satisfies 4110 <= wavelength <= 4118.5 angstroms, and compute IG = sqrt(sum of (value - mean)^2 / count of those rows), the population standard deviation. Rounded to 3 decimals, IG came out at 0.318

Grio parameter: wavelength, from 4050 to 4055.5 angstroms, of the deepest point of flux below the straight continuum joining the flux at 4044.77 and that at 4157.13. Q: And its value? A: 4055.02 angstroms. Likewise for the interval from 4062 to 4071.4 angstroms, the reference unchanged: 4063.44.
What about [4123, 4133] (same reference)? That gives 4132.31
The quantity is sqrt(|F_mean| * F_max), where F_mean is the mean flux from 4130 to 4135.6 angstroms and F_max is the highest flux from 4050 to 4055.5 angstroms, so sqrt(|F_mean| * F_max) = 6.26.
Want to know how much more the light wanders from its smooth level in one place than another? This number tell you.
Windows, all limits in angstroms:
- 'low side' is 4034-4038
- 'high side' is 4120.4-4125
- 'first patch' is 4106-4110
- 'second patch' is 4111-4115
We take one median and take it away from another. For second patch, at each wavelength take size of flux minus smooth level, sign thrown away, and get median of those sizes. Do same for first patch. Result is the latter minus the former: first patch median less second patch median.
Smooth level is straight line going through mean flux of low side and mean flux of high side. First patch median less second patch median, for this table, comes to 0.0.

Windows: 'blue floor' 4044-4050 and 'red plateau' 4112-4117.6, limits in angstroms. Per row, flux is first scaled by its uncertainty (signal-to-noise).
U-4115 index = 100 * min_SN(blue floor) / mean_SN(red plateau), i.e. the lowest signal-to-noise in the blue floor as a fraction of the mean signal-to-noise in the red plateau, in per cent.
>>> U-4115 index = 62.7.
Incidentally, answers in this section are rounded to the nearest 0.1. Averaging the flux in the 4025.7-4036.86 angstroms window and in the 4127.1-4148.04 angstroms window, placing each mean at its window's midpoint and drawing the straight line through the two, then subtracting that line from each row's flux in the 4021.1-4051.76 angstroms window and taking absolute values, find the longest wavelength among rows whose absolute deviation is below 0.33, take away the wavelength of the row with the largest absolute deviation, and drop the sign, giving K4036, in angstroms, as 4.7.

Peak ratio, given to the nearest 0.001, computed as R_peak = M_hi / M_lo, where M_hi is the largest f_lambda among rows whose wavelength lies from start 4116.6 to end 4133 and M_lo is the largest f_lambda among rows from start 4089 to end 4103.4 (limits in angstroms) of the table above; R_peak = 0.975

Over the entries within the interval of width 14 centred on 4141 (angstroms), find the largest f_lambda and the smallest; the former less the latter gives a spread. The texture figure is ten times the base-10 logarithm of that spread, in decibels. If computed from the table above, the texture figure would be 2.1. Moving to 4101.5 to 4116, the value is 4.0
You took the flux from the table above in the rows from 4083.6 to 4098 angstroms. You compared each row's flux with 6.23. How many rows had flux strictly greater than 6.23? 9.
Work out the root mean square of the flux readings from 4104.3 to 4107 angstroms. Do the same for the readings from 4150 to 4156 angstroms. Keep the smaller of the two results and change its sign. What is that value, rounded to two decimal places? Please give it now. -5.98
